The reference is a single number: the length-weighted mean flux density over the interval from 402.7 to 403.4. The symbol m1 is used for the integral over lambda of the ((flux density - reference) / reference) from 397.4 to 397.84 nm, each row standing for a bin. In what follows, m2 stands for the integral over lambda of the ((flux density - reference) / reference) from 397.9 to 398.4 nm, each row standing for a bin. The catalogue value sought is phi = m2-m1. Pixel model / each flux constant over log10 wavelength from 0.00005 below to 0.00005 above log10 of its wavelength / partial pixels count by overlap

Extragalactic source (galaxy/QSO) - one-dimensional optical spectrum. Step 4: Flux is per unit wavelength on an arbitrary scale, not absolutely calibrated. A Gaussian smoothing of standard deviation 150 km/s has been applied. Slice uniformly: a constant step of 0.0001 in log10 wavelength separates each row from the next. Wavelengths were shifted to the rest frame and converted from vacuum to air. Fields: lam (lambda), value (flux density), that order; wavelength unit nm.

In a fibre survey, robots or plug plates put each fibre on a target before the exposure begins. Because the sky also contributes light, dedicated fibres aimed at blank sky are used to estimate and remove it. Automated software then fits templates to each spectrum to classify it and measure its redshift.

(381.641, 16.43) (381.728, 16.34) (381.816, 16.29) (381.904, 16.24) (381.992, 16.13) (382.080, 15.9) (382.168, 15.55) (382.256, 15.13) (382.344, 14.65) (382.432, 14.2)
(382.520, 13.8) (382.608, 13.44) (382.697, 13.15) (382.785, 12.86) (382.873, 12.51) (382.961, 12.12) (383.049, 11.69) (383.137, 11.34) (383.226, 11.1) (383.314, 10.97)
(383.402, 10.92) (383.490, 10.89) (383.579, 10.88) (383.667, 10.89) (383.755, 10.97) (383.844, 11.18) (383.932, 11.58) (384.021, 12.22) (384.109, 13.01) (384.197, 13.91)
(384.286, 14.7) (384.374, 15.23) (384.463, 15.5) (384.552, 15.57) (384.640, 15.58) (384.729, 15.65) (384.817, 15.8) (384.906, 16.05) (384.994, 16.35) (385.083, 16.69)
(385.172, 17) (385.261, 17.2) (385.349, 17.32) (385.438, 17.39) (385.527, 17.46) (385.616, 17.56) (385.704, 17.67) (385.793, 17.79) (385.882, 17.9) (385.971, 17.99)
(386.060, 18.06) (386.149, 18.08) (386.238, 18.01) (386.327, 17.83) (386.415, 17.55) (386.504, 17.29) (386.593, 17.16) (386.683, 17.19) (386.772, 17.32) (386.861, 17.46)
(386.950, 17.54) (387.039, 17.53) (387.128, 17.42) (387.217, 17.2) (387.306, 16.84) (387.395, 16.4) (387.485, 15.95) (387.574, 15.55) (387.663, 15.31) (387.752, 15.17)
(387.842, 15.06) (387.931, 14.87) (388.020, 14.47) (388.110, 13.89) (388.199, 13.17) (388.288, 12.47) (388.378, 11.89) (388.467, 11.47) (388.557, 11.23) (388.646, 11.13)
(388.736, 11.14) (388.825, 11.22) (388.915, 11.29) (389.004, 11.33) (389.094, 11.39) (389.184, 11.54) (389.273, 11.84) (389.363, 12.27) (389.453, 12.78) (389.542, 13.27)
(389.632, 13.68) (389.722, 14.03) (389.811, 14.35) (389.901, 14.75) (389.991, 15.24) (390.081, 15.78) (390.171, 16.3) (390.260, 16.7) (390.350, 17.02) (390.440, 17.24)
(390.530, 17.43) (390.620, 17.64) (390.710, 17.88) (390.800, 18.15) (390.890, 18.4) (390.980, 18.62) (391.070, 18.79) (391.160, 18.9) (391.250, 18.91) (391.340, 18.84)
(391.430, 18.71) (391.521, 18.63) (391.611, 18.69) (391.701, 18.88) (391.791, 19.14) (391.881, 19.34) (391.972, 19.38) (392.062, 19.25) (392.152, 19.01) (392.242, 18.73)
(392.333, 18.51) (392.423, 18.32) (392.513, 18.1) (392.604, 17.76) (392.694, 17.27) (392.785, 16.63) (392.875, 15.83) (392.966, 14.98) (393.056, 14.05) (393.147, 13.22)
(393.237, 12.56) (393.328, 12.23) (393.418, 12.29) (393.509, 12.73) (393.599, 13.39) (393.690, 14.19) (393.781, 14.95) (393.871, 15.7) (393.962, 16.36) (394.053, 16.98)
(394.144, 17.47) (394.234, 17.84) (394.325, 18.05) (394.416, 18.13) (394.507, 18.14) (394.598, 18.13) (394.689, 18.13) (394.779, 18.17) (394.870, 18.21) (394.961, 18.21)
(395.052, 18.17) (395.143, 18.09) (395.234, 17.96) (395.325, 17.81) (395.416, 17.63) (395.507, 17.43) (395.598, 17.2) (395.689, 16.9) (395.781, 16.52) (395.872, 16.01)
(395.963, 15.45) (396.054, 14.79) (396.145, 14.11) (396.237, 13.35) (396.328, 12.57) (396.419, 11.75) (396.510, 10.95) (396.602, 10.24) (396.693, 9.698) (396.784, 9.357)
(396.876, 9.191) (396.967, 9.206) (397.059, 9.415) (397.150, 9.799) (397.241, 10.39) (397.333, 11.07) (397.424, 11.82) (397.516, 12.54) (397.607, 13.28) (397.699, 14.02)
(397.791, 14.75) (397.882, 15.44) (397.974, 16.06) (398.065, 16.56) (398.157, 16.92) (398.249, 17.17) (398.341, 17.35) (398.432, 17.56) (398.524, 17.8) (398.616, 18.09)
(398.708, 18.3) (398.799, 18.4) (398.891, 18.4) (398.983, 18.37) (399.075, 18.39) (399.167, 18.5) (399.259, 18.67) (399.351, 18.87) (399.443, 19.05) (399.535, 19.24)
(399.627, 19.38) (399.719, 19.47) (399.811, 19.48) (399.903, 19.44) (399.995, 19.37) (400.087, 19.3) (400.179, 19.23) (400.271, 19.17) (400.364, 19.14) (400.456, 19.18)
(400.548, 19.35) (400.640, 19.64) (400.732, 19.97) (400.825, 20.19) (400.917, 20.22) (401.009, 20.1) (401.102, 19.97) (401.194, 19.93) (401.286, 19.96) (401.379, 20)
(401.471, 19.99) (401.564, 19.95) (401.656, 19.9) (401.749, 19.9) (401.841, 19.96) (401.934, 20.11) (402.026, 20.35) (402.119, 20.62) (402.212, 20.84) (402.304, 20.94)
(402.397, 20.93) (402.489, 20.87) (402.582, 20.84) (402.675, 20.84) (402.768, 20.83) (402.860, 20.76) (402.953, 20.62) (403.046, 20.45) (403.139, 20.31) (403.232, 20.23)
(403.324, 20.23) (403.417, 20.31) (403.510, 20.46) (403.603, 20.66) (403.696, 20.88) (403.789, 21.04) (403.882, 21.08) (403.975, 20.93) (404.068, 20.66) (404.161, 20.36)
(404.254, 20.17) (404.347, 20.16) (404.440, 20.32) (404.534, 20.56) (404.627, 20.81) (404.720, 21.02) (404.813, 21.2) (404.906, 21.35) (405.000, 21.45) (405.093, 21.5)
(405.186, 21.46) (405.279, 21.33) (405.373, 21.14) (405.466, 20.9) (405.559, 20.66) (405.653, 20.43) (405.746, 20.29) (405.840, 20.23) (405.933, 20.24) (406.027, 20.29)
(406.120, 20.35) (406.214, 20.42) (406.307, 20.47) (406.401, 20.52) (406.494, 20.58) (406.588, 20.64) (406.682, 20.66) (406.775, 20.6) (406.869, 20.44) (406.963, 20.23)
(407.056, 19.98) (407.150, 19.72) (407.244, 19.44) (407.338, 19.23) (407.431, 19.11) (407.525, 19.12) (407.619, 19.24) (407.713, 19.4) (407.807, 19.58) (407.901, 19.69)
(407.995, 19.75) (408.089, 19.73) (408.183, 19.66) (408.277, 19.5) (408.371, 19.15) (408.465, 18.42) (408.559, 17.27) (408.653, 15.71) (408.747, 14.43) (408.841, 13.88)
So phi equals 0.06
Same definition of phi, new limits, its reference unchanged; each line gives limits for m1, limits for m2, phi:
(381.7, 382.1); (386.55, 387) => 0.01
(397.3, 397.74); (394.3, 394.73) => 0.12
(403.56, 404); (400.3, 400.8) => -0.03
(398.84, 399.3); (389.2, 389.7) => -0.14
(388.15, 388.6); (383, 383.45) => -0.02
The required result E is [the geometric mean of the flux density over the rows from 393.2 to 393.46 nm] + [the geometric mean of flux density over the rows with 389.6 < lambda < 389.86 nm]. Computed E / 26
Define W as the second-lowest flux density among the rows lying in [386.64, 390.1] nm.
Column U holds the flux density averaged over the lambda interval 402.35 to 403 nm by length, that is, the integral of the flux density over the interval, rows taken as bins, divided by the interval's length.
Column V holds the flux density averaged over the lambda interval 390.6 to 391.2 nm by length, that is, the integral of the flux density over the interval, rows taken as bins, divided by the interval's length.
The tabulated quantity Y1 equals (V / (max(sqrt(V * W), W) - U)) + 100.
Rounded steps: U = 21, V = 18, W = 11.14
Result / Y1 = 97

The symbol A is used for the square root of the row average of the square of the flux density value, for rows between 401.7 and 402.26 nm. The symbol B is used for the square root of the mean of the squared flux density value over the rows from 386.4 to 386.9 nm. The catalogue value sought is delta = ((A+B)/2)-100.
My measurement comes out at -81.2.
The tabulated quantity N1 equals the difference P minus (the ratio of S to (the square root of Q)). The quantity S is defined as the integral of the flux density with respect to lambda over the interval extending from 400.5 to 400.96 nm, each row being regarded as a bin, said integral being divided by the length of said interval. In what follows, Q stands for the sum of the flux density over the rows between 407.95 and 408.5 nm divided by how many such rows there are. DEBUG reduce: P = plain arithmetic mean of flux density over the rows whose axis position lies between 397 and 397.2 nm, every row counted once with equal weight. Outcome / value 5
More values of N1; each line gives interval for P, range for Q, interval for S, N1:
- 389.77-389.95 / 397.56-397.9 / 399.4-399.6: 9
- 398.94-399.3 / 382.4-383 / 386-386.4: 14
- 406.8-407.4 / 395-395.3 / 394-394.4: 16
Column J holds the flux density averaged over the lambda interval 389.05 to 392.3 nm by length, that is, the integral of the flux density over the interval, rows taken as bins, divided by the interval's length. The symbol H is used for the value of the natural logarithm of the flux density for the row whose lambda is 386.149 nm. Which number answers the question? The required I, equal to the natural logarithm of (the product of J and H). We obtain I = 3.88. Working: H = 2.9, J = 17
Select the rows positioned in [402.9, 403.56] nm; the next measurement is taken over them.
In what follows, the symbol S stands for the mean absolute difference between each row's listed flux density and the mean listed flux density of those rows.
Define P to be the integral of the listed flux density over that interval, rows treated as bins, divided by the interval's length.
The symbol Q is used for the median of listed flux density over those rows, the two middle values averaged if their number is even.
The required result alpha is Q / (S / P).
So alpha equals 3520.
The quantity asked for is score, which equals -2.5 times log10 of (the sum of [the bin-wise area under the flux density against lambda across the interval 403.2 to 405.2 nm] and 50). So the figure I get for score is -4.90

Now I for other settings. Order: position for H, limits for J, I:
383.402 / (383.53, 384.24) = 3.34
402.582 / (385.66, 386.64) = 3.99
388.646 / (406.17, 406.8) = 3.90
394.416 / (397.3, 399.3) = 3.86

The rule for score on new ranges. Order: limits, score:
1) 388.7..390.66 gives -4.72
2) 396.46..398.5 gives -4.71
